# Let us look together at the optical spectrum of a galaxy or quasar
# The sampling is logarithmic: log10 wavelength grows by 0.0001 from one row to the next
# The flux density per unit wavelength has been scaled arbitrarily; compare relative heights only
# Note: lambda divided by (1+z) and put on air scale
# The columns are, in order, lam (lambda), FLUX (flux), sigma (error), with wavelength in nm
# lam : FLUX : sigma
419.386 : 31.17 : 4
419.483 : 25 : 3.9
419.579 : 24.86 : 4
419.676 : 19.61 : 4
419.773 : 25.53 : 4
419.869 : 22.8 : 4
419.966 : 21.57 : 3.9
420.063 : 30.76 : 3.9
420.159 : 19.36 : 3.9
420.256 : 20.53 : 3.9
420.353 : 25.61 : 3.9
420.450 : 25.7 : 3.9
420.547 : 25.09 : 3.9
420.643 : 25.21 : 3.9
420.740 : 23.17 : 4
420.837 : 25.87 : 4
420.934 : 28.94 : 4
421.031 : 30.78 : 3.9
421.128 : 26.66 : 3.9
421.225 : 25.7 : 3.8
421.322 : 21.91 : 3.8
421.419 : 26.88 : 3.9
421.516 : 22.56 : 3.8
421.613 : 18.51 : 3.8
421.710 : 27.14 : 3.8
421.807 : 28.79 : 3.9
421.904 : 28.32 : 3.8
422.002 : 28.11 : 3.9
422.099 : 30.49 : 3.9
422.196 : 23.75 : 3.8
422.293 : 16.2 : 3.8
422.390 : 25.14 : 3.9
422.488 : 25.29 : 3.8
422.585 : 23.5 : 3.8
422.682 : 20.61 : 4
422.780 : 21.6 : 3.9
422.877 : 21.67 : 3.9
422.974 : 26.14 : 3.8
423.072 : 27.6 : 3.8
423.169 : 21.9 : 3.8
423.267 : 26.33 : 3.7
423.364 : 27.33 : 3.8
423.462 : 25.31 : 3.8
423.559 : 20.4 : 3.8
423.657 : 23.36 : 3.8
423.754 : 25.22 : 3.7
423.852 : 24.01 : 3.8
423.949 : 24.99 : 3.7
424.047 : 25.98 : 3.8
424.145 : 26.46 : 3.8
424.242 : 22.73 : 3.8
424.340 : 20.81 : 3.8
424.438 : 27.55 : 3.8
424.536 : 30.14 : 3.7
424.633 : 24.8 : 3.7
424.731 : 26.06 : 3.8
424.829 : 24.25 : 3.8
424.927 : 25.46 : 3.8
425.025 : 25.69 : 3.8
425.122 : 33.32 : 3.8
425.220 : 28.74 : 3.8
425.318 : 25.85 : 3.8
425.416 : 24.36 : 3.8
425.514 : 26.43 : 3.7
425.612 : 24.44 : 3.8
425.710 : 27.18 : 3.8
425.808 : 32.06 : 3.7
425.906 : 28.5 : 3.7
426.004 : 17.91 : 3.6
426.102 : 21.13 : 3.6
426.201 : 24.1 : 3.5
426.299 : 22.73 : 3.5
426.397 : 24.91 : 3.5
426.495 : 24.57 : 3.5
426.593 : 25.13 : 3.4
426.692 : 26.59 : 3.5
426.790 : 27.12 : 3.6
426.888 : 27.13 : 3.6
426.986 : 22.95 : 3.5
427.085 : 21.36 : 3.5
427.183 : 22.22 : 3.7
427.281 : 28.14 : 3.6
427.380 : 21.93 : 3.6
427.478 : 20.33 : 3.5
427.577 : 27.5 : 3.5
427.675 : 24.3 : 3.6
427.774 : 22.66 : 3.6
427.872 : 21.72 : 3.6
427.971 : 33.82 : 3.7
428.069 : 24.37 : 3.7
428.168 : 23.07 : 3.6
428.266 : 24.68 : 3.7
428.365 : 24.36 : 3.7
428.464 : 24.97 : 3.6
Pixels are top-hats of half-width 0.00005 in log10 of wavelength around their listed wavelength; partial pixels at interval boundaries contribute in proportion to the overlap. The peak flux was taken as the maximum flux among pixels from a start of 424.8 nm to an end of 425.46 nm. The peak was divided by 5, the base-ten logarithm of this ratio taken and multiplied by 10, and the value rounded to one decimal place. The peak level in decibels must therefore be 8.2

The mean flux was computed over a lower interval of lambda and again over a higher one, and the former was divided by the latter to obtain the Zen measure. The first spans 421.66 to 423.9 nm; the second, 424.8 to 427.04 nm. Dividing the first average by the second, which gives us 0.962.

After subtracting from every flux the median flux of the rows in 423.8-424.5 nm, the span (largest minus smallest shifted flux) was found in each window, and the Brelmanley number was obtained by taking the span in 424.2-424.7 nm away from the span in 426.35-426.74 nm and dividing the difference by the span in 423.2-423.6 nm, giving -1.1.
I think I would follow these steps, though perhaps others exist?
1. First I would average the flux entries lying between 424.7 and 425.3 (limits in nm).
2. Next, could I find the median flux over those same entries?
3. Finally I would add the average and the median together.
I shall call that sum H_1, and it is 53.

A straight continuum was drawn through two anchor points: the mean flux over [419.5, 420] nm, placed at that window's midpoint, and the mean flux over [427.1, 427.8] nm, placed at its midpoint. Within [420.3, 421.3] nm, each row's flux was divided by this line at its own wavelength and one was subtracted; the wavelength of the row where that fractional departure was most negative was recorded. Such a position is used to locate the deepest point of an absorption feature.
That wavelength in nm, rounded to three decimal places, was 420.740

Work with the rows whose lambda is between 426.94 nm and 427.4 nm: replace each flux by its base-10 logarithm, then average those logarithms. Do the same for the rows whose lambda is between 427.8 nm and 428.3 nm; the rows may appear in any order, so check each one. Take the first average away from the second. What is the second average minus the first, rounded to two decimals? 0.04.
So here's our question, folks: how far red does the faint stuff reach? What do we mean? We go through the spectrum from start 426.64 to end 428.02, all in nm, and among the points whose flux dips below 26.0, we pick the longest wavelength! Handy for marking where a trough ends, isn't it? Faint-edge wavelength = 427.872 nm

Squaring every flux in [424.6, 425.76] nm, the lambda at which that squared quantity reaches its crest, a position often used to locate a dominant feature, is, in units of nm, 425.122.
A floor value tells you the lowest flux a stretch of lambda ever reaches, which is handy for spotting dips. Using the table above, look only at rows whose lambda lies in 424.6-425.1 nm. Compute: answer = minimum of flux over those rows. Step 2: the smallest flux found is 24.25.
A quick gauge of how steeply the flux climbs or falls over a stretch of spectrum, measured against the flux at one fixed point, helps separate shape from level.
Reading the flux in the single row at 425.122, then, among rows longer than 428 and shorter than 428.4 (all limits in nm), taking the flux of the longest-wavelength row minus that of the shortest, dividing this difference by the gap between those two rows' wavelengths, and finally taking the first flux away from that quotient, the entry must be -33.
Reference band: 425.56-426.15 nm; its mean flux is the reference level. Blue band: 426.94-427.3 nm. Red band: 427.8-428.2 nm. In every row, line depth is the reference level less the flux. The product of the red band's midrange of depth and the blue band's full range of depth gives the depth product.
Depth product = -17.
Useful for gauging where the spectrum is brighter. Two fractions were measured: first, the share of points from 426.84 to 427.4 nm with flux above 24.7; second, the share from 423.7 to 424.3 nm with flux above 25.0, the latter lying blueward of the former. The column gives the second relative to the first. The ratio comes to 1.5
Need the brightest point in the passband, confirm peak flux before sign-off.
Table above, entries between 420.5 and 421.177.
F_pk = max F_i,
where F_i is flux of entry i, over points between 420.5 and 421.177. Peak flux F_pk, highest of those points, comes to 30.78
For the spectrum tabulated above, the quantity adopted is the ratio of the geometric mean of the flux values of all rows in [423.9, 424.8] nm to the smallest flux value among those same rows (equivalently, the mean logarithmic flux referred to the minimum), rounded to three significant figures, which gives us 1.22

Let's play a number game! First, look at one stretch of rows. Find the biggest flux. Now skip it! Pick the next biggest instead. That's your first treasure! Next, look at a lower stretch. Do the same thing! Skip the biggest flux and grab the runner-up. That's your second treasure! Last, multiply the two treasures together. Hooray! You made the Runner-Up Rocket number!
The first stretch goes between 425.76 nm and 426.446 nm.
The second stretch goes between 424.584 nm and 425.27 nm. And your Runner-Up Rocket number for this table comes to 819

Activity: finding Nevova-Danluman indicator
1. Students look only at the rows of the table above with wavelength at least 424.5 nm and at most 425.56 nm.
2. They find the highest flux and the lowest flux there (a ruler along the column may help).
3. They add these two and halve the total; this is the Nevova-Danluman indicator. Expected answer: 28.8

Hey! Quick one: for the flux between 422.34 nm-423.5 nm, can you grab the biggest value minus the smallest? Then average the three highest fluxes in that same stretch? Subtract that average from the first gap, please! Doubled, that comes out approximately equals -40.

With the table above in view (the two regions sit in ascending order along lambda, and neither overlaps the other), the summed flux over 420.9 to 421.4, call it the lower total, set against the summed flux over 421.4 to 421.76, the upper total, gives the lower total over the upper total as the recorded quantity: 1.4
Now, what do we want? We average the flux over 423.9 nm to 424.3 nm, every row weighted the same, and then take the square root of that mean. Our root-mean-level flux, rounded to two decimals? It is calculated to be 5.00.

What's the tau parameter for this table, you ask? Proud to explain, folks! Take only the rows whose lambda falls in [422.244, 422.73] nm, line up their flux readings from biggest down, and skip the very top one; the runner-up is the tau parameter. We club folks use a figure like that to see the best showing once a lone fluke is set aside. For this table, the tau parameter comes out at 25.14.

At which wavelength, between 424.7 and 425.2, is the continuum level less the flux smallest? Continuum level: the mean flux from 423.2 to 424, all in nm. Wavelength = 425.122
